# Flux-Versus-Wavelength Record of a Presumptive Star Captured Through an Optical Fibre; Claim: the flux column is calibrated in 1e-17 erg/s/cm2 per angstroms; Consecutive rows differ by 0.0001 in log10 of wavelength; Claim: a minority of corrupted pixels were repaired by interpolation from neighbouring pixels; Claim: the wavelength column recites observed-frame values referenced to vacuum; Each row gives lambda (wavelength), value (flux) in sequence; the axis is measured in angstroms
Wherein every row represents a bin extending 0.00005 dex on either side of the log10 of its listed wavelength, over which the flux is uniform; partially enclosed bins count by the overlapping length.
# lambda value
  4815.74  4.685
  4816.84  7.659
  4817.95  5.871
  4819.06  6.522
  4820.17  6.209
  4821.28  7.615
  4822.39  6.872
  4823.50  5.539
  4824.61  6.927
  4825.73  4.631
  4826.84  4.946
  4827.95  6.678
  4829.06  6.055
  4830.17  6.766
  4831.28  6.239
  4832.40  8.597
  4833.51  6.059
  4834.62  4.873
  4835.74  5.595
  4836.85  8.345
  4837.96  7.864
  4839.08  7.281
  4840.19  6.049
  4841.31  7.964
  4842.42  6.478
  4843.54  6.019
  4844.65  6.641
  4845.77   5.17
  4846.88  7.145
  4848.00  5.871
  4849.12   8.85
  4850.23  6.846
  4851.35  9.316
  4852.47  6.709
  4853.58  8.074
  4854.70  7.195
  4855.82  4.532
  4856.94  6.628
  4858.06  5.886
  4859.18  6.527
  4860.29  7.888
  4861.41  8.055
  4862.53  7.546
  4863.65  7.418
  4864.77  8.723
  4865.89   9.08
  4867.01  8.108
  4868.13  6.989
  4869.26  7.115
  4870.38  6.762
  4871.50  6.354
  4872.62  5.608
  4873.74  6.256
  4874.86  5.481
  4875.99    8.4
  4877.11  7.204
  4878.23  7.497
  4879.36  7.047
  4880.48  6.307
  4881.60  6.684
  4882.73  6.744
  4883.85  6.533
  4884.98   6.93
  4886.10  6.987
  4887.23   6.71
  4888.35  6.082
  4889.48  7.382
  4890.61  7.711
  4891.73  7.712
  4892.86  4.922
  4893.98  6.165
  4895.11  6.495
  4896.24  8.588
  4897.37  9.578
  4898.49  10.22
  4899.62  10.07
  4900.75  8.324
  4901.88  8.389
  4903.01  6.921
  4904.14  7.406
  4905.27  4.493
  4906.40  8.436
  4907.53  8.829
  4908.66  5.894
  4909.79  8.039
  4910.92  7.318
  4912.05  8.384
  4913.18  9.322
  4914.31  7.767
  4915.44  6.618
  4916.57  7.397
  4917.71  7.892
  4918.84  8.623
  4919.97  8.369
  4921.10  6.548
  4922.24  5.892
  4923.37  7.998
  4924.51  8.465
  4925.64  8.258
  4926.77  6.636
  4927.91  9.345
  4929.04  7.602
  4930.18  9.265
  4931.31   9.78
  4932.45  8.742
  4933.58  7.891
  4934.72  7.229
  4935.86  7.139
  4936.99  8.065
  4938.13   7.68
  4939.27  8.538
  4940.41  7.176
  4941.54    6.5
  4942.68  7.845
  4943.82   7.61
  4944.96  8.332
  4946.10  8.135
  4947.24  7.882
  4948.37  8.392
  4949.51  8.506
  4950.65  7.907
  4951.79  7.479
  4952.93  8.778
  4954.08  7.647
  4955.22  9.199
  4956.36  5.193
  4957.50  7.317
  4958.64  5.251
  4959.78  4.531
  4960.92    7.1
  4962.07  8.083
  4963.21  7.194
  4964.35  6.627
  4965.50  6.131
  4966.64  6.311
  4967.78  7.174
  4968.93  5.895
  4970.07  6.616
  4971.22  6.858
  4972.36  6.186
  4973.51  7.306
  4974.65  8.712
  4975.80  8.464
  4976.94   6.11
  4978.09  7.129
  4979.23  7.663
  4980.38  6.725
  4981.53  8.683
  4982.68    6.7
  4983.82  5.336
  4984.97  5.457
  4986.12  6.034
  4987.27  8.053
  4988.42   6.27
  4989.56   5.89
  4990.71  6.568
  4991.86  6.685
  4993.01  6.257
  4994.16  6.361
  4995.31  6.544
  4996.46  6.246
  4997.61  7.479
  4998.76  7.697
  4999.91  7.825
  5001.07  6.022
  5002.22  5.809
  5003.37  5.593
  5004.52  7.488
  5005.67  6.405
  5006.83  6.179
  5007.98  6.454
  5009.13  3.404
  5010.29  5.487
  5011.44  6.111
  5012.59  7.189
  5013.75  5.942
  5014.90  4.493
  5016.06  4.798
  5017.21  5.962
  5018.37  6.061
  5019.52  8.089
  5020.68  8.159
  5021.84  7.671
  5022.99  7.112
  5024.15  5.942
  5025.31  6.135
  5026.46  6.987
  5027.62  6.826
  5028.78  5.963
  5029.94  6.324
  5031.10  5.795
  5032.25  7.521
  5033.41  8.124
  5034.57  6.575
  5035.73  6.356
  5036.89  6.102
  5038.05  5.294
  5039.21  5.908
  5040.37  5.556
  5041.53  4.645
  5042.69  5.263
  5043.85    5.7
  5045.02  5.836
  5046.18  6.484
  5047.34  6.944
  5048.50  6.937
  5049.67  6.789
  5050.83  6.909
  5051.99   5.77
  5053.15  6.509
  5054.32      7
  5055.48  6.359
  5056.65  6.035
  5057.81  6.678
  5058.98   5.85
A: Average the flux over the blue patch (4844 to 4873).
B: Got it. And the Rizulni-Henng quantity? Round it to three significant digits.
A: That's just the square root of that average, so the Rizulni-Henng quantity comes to 2.67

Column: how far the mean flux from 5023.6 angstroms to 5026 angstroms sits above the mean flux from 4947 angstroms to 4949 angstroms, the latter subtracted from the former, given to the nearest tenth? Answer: -2.1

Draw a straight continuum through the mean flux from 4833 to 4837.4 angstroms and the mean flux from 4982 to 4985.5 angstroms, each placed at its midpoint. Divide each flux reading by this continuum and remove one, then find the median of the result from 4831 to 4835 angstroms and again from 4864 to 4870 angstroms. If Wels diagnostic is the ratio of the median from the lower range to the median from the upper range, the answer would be -0.04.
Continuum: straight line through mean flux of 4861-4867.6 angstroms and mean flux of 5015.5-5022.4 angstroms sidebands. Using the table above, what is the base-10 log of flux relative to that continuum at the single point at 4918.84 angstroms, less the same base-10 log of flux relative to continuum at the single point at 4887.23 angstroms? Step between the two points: 0.12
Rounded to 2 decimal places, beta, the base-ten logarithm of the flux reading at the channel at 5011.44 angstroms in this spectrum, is 0.79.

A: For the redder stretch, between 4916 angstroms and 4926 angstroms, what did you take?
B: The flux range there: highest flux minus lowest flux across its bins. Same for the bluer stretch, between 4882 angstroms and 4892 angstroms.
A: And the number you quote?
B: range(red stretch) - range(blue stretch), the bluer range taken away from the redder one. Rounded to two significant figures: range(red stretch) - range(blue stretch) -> 1.1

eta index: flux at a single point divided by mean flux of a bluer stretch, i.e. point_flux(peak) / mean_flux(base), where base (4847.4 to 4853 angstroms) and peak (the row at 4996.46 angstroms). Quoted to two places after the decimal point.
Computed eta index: 0.83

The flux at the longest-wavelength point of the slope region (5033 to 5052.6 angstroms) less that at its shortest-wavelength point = -2.4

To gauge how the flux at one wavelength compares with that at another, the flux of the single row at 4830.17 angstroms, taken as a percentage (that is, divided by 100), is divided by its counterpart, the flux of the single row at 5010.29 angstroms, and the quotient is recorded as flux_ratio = 0.012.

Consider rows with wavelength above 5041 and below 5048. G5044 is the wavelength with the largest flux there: 5047.34 angstroms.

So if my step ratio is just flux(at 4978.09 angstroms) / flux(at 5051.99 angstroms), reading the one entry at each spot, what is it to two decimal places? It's 1.24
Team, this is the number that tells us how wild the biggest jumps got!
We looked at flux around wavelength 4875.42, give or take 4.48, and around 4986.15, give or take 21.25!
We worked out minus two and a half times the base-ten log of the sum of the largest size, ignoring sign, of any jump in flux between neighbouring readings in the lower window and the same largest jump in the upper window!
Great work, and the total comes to -1.81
